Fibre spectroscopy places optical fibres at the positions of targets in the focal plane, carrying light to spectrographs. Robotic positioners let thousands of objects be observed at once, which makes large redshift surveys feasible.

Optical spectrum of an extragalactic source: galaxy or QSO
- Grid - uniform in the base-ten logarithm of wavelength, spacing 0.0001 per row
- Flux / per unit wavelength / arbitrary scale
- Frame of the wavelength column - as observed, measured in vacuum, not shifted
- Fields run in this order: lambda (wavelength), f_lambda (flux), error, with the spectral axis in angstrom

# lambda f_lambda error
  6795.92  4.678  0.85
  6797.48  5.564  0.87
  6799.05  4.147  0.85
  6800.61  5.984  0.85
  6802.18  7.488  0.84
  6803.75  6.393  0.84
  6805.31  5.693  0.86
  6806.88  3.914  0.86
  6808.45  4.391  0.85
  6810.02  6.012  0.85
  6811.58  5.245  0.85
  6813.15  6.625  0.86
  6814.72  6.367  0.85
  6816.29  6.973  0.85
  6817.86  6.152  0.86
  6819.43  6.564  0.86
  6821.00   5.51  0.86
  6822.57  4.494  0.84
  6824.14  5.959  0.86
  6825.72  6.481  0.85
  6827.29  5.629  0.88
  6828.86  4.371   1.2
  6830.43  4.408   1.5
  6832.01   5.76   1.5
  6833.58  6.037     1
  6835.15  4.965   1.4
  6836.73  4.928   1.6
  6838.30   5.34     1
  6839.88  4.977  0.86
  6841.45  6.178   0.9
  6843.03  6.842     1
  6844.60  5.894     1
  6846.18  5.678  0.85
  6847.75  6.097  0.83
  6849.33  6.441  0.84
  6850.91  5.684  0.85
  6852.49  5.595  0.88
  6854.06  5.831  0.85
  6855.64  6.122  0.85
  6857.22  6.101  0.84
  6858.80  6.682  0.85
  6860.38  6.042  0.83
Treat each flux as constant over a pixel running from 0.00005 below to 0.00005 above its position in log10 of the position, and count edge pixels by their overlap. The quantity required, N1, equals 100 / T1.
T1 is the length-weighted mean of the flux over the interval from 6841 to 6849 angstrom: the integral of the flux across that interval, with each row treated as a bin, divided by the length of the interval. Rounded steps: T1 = 6.2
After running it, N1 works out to 16.2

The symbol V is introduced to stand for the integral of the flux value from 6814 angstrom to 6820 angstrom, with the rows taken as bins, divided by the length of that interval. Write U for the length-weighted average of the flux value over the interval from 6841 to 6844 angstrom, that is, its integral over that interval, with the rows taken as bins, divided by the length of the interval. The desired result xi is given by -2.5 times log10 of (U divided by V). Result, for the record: 0.00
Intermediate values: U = 6.5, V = 6.51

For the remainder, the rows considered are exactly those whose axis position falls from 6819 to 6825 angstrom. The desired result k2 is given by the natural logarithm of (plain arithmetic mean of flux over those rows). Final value 1.73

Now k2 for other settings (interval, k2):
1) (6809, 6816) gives 1.80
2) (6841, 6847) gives 1.82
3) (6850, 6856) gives 1.76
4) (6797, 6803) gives 1.76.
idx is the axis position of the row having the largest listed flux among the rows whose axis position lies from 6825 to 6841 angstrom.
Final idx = 6825.72 angstrom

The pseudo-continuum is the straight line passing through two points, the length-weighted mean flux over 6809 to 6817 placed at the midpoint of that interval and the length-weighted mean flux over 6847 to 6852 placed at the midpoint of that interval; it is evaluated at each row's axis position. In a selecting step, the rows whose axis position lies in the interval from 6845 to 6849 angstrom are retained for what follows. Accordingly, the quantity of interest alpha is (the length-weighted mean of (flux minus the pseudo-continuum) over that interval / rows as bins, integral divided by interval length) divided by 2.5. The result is -0.04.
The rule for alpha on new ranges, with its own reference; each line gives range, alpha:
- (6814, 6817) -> 0.20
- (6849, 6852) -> -0.03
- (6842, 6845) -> 0.14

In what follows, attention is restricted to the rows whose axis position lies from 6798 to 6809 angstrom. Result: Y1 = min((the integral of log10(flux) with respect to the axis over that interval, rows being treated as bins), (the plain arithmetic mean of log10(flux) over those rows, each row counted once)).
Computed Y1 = 0.72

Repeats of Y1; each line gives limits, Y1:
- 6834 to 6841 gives 0.70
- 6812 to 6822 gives 0.80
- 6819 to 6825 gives 0.75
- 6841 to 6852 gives 0.79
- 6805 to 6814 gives 0.72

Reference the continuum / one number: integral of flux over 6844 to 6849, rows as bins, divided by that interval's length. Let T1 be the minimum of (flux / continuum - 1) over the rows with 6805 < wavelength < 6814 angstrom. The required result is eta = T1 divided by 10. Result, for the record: -0.034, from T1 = -0.34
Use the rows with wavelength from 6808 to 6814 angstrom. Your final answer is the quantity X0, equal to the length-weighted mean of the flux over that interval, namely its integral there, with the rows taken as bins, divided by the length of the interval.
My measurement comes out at 5.65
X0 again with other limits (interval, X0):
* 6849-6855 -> 5.85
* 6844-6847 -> 5.79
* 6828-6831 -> 4.43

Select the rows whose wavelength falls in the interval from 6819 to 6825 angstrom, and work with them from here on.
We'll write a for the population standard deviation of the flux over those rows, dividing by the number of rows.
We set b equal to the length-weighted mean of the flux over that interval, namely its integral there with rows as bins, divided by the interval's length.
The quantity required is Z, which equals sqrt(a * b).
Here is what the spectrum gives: 2.1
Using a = 0.76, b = 5.6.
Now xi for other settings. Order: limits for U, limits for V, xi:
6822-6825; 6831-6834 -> 0.09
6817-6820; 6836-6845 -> -0.12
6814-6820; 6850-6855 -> -0.14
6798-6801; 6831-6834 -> 0.16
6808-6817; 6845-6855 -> -0.02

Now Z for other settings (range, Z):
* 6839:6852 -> 1.8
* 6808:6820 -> 2.2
